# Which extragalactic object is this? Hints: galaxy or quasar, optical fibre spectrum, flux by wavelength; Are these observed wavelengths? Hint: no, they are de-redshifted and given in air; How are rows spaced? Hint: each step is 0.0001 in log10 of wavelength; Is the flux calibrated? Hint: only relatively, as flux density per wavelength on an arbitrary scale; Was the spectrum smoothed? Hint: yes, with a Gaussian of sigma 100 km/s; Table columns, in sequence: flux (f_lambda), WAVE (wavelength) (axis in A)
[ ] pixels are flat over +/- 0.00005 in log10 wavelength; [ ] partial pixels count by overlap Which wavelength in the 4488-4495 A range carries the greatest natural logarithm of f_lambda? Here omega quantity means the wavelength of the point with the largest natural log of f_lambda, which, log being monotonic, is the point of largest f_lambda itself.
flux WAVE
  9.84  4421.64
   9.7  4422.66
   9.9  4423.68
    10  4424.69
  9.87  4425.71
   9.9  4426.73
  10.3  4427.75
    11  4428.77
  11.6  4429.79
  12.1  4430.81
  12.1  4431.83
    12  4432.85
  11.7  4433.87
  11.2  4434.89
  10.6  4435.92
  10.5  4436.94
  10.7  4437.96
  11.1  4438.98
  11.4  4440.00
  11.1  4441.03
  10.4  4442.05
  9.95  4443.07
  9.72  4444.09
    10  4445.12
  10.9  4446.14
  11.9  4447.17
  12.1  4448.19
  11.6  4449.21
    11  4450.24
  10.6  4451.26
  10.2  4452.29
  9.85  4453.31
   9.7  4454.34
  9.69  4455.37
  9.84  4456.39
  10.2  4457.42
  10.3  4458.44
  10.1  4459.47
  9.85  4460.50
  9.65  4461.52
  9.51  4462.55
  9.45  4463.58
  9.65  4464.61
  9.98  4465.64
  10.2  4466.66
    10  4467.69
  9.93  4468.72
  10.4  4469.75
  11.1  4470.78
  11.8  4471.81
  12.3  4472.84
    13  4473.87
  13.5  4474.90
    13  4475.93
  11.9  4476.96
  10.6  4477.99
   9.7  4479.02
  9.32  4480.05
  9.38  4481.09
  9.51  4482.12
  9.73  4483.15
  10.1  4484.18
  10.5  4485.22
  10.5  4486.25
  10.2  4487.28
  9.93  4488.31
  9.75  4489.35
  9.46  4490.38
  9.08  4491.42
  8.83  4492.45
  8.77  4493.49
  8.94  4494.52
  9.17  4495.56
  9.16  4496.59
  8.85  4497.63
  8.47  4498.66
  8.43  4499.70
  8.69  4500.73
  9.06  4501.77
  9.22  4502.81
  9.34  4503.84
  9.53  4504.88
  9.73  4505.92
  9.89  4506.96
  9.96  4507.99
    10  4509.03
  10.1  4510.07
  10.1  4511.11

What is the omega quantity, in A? 4488.31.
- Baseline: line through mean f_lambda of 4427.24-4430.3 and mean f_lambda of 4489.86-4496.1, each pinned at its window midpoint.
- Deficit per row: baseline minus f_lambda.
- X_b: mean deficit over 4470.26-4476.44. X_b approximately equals -2.8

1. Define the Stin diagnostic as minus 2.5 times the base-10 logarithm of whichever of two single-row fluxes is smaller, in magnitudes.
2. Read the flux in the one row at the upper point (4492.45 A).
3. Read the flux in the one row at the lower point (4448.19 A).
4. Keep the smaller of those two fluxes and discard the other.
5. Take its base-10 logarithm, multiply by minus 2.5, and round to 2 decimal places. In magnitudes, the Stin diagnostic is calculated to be -2.36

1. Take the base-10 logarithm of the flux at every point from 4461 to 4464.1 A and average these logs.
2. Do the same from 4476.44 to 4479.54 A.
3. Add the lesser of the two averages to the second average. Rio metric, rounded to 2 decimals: 2.01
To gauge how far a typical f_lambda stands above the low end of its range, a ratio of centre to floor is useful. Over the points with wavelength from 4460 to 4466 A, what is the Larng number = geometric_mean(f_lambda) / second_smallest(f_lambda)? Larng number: 1.02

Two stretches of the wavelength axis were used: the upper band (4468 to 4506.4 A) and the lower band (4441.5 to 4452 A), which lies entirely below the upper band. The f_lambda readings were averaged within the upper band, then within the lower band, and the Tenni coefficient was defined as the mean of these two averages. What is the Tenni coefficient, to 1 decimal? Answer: 10.4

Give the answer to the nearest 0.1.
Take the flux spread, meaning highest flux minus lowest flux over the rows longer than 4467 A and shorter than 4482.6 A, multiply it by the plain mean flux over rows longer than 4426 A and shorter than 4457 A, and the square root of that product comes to 6.7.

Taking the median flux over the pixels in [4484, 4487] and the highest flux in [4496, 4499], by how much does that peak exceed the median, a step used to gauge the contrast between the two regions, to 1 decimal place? -1.3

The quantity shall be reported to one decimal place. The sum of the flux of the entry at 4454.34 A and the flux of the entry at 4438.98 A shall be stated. 20.8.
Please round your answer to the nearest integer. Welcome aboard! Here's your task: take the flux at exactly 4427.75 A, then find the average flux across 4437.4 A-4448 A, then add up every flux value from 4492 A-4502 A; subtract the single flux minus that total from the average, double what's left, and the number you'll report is 178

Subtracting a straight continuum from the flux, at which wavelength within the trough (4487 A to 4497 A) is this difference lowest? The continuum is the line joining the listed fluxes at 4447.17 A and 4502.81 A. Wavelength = 4493.49 A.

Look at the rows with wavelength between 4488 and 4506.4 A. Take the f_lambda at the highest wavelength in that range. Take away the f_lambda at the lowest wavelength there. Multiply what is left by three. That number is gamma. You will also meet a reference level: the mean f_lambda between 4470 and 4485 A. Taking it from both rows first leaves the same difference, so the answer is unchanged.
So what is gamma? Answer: -0.6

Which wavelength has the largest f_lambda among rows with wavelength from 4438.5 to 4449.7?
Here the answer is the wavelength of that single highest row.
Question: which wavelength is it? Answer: 4448.19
